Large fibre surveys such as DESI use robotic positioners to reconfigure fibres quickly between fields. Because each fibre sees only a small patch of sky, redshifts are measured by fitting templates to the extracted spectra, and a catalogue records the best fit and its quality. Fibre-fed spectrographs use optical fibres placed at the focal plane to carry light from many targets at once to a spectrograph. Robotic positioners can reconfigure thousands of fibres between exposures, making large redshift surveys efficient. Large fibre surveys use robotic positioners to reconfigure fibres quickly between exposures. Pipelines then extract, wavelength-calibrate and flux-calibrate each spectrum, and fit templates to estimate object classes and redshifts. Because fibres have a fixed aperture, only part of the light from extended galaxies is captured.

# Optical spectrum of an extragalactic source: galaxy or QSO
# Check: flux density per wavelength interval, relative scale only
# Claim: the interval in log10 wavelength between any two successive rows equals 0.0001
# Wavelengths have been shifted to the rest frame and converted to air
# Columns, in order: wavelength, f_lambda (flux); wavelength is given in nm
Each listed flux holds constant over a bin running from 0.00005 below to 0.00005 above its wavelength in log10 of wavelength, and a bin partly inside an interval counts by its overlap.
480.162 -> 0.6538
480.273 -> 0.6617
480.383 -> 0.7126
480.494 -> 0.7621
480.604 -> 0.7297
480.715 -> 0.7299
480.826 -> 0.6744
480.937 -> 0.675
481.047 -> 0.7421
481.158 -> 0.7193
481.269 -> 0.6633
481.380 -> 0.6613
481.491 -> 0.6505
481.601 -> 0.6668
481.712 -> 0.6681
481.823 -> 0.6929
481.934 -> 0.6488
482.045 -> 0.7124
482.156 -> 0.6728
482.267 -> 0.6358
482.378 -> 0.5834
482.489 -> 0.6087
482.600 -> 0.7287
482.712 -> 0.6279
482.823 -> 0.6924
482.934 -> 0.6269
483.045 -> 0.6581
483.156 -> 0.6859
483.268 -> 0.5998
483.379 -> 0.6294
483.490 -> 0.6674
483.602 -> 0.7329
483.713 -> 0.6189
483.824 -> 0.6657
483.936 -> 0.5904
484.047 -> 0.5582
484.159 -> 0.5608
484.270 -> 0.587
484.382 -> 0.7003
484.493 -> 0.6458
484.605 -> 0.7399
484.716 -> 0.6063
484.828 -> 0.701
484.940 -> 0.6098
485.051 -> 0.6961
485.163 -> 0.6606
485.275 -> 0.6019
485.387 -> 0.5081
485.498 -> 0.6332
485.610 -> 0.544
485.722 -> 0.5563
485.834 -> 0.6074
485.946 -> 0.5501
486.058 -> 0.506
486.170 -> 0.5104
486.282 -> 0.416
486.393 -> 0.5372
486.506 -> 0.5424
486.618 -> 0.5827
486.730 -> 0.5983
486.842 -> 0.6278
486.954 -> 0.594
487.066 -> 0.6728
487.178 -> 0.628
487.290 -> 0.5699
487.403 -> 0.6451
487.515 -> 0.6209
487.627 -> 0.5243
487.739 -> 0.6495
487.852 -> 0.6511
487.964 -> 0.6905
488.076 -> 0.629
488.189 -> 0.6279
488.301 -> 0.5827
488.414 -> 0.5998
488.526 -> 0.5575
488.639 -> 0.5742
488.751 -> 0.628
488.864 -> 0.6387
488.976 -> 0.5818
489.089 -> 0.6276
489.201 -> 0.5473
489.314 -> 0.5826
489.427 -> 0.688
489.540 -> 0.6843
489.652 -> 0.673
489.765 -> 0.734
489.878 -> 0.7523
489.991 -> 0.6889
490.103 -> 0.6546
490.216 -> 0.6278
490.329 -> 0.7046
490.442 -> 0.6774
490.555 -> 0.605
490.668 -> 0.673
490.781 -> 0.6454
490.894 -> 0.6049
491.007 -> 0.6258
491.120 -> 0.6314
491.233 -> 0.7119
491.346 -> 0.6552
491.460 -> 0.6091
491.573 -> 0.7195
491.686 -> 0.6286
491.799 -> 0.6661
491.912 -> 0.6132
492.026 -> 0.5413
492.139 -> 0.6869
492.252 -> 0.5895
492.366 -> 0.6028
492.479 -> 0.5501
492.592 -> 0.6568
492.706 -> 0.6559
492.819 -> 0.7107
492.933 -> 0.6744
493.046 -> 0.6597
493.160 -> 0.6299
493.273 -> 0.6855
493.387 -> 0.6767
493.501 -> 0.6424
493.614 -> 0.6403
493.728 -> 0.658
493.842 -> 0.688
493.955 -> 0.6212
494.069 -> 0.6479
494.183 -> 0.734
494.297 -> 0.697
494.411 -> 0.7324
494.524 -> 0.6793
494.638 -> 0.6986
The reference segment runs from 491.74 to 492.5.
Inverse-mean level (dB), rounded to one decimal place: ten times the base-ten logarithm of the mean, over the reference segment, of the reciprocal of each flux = 2.2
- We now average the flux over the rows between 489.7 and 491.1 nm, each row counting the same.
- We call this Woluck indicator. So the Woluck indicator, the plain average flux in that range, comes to 0.67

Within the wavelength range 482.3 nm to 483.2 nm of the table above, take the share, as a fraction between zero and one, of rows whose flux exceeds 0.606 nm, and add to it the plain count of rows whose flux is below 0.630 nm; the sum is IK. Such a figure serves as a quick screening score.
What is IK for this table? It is 5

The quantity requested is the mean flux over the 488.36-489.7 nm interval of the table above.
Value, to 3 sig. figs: 0.615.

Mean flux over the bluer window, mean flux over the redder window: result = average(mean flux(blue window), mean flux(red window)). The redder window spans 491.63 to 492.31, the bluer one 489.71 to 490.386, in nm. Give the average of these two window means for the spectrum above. 0.657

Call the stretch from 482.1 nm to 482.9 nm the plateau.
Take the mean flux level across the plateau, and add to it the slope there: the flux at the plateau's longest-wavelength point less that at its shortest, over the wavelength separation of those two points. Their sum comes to 0.68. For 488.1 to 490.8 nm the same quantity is 0.65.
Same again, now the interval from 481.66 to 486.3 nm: 0.57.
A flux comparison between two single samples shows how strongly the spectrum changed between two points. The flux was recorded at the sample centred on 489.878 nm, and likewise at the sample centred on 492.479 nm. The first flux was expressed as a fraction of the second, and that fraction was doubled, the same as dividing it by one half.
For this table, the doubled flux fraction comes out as 2.7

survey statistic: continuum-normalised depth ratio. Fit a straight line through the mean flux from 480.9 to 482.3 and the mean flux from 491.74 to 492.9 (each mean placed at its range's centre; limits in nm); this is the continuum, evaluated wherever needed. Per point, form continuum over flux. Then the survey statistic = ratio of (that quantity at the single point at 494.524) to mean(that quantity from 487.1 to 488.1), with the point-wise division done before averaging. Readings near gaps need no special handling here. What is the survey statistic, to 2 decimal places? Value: 0.87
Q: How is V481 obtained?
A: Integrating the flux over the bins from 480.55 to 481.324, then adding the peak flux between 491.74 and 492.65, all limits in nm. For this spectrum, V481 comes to 1.23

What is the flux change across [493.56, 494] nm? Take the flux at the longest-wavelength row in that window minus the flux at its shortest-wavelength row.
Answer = -0.019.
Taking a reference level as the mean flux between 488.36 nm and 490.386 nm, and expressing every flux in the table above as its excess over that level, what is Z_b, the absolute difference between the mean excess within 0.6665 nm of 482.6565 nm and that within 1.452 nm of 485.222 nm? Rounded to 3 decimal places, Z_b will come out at 0.060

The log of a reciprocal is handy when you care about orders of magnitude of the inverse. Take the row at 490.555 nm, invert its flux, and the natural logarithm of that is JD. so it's 0.503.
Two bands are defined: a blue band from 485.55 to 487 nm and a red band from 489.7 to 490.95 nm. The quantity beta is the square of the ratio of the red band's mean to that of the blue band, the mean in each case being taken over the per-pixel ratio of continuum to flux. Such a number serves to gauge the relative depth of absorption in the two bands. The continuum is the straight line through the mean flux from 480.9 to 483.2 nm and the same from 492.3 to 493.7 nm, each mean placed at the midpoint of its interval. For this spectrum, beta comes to 0.66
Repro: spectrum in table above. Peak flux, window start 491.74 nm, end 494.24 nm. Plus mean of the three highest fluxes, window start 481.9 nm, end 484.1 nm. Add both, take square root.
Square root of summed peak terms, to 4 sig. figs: 1.208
